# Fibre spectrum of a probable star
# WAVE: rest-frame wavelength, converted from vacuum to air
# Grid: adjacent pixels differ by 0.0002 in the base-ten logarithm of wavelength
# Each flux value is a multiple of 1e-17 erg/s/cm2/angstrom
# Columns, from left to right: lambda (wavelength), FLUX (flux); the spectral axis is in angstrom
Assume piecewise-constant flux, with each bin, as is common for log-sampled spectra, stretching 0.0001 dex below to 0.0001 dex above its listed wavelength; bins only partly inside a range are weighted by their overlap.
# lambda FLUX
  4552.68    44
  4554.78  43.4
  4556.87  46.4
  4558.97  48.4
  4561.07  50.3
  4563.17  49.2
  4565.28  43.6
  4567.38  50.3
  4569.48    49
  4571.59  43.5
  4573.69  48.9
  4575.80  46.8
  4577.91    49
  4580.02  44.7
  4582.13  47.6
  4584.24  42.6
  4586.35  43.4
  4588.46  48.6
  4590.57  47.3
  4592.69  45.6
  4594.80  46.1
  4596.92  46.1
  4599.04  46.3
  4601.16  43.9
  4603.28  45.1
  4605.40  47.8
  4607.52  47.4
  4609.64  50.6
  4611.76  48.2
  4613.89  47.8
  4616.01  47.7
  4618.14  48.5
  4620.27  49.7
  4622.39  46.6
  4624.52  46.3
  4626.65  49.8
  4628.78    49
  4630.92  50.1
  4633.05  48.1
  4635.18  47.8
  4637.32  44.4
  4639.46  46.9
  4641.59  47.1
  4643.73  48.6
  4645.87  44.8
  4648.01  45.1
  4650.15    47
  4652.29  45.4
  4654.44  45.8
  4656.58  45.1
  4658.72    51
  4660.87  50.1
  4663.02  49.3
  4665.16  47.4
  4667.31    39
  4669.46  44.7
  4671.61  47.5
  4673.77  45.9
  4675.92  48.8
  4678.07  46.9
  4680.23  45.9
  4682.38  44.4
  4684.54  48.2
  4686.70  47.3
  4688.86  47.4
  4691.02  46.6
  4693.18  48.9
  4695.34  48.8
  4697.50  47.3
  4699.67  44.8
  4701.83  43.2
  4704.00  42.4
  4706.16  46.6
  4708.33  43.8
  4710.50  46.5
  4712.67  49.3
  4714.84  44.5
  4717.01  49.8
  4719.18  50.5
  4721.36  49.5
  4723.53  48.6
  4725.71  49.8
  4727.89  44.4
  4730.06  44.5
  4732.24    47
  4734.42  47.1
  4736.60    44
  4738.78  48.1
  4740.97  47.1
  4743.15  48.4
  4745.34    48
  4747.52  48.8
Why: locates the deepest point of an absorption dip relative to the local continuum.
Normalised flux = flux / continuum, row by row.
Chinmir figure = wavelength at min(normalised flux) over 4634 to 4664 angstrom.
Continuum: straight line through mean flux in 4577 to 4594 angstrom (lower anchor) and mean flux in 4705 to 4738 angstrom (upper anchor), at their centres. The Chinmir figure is 4637.32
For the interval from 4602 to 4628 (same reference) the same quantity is 4603.28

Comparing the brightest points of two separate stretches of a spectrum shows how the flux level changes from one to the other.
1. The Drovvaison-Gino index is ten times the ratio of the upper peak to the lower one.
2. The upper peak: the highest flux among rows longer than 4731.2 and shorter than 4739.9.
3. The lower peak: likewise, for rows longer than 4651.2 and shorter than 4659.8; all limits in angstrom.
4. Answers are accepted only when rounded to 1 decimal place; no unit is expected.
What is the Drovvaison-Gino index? 9.4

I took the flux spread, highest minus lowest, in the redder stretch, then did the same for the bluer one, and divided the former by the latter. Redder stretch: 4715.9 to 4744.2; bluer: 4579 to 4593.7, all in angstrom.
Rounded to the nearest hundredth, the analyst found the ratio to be 1.08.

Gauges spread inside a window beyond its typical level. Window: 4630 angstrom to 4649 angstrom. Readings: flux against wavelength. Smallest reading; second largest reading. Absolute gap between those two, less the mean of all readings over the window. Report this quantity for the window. -42.8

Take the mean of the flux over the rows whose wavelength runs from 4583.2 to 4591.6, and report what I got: 45.5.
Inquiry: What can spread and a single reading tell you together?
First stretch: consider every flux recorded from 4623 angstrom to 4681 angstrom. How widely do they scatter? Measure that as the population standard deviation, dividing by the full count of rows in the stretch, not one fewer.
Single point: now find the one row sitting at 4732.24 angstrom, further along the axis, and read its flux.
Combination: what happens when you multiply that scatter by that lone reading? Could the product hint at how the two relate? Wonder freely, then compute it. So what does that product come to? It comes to 113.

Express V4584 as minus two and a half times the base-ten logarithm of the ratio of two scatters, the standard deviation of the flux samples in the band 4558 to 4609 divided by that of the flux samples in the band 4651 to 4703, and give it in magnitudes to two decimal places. 0.10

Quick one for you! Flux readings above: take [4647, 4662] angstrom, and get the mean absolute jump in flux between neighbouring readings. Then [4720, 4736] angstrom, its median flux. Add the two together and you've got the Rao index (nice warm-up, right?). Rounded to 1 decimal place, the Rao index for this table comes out 49.0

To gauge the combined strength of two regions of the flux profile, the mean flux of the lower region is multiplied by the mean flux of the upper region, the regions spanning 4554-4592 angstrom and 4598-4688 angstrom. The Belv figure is 2205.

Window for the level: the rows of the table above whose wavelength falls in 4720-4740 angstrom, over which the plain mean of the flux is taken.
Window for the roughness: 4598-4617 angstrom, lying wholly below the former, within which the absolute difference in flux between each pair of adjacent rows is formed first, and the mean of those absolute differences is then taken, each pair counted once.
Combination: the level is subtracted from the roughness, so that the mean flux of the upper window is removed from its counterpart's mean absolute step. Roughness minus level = -45.4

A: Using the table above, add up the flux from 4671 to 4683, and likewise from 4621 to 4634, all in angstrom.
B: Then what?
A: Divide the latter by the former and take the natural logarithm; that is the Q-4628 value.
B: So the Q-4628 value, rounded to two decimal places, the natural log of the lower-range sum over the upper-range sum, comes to 0.04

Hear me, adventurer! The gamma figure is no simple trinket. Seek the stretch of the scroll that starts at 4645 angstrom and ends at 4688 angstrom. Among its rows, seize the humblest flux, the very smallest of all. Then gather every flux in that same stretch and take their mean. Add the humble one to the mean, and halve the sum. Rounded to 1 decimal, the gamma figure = 42.7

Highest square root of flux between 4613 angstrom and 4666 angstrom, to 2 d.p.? 7.14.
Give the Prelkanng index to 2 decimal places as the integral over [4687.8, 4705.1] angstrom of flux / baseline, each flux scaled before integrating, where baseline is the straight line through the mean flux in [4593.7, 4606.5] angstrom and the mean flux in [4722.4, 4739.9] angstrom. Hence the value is 17.19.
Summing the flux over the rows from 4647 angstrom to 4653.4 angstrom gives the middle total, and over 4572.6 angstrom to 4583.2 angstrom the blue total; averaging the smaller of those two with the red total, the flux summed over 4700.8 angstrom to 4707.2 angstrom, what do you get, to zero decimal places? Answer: 135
